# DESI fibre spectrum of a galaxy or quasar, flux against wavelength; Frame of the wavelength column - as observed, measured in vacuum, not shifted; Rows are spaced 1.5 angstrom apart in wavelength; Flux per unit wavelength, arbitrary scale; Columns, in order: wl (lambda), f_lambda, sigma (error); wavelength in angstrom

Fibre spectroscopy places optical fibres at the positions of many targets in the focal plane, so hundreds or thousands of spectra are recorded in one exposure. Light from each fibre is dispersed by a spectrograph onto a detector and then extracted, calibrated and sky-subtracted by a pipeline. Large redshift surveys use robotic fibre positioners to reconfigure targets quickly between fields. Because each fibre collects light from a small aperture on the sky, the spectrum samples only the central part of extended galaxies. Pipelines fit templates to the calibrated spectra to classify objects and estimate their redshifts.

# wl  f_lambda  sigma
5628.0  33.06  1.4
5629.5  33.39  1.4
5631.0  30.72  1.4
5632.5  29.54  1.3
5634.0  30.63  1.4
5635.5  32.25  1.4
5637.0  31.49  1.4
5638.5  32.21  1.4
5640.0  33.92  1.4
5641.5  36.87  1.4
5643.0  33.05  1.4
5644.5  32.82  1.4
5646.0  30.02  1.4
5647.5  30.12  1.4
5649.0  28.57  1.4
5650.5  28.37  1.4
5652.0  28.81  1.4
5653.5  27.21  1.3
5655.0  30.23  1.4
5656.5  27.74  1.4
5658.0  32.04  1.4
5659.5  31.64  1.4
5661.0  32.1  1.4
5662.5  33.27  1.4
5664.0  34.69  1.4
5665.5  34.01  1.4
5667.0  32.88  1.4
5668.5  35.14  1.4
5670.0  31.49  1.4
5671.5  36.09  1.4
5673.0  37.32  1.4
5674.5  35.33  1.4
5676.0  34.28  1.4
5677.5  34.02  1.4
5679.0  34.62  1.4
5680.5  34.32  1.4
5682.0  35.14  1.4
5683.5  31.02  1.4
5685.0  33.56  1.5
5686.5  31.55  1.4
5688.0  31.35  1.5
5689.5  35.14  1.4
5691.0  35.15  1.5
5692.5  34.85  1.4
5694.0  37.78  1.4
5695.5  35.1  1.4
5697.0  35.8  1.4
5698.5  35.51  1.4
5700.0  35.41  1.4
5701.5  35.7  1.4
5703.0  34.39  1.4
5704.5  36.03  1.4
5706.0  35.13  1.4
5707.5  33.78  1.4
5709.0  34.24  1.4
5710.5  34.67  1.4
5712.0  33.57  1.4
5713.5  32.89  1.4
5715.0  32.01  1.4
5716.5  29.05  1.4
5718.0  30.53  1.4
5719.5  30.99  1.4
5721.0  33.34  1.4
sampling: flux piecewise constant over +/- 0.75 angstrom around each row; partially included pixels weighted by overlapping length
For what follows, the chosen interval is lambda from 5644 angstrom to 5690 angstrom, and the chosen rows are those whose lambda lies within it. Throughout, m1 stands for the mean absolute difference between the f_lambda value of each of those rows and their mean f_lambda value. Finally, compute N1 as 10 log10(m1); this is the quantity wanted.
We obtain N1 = 3.4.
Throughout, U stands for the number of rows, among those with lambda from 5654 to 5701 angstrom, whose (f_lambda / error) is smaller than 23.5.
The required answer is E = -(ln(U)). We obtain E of -2.5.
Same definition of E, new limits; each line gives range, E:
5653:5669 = -1.9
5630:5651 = -2.4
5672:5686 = -0.7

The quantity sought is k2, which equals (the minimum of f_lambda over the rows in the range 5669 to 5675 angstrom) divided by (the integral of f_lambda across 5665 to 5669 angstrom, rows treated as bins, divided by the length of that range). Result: 0.93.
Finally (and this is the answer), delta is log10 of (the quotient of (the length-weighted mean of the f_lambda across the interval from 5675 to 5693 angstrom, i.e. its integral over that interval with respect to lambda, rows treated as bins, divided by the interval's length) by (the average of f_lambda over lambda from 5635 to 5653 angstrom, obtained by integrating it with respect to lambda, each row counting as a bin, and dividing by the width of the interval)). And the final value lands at 0.03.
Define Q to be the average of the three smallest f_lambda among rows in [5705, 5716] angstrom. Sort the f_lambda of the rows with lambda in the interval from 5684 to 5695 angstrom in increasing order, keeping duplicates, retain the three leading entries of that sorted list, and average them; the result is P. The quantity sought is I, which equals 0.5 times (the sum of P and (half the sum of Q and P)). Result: 32.3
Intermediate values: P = 32.2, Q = 32.8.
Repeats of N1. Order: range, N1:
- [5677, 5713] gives 0.4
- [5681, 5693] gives 2.1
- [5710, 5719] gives 2.0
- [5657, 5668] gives -0.5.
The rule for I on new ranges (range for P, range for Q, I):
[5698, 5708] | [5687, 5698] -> 34.3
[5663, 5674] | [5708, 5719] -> 32.2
